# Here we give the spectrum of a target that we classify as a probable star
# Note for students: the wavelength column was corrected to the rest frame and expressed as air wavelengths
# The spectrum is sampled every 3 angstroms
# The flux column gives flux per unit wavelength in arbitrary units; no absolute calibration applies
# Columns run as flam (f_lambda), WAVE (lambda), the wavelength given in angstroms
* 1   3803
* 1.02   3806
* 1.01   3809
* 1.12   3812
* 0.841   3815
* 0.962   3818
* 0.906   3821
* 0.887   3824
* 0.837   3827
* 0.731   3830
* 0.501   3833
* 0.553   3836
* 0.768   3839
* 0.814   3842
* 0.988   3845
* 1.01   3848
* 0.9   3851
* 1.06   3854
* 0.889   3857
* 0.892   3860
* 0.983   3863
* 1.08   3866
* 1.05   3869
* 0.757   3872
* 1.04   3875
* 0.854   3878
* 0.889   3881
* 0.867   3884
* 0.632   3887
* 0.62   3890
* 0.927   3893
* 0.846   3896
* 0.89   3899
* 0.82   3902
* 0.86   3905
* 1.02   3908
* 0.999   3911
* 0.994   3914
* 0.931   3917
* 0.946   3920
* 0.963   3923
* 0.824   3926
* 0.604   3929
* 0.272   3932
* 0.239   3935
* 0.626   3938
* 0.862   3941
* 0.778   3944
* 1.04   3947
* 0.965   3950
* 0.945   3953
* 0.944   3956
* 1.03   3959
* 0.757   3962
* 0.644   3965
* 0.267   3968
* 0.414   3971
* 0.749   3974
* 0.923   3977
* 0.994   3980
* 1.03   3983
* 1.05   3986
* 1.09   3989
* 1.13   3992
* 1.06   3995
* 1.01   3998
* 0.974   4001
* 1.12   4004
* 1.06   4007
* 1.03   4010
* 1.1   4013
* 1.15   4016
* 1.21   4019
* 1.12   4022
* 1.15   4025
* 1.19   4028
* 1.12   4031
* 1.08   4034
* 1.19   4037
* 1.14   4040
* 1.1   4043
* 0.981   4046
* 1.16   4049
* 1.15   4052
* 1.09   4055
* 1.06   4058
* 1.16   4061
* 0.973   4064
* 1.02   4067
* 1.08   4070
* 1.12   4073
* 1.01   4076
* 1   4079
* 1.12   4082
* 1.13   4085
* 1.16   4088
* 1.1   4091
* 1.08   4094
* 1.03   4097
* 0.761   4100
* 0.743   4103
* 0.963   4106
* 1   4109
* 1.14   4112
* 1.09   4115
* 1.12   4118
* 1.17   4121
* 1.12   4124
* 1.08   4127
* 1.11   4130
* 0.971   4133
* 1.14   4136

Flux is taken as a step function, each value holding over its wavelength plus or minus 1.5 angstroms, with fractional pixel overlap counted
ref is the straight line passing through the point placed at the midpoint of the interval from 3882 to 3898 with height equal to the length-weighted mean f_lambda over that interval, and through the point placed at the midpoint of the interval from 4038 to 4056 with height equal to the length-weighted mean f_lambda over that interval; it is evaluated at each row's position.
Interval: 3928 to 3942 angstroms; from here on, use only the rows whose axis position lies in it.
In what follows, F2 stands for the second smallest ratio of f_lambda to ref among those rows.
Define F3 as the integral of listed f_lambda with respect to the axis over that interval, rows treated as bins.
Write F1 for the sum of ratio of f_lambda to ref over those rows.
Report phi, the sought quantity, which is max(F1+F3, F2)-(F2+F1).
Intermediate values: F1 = 3.0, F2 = 0.31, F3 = 7.1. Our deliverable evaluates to 6.8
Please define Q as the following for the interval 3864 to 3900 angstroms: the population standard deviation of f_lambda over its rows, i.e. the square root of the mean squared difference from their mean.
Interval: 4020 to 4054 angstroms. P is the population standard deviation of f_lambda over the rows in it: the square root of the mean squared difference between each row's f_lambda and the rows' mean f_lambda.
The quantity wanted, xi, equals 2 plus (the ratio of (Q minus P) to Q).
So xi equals 2.6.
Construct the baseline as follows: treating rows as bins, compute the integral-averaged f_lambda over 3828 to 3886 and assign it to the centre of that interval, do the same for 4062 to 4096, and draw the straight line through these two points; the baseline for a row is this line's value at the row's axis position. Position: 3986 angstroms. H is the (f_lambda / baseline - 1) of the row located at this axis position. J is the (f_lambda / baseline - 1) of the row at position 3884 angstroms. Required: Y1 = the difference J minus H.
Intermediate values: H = 0.06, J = -0.03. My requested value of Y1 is -0.1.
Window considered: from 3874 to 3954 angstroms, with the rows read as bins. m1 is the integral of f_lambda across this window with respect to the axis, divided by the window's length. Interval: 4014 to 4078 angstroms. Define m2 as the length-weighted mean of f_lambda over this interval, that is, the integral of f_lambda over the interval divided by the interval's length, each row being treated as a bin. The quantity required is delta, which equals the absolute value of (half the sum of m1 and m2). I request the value 0.96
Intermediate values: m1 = 0.822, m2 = 1.11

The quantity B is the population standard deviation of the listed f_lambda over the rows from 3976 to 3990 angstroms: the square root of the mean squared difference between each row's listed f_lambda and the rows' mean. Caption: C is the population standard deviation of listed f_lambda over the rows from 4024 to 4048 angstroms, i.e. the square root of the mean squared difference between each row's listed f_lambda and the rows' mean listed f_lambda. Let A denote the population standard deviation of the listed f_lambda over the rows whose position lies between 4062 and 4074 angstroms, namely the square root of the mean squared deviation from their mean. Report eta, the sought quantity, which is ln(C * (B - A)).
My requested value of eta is -10.8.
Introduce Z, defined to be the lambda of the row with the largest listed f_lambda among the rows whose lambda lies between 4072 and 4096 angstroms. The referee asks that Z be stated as 4088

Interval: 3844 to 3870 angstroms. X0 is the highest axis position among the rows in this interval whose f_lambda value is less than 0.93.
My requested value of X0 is 3860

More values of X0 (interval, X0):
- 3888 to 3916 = 3905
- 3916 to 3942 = 3941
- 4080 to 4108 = 4103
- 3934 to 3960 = 3944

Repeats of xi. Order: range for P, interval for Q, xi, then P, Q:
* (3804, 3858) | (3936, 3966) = 1.9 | 0.16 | 0.14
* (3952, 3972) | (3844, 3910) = 0.8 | 0.27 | 0.12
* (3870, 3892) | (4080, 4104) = 2.1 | 0.14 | 0.16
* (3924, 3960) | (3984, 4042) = -1.3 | 0.26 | 0.06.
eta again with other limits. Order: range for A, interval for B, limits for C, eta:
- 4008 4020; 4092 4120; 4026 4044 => -5.8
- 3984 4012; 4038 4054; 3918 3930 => -5.9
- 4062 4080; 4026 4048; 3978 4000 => -7.2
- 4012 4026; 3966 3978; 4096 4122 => -3.4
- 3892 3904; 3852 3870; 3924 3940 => -4.8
